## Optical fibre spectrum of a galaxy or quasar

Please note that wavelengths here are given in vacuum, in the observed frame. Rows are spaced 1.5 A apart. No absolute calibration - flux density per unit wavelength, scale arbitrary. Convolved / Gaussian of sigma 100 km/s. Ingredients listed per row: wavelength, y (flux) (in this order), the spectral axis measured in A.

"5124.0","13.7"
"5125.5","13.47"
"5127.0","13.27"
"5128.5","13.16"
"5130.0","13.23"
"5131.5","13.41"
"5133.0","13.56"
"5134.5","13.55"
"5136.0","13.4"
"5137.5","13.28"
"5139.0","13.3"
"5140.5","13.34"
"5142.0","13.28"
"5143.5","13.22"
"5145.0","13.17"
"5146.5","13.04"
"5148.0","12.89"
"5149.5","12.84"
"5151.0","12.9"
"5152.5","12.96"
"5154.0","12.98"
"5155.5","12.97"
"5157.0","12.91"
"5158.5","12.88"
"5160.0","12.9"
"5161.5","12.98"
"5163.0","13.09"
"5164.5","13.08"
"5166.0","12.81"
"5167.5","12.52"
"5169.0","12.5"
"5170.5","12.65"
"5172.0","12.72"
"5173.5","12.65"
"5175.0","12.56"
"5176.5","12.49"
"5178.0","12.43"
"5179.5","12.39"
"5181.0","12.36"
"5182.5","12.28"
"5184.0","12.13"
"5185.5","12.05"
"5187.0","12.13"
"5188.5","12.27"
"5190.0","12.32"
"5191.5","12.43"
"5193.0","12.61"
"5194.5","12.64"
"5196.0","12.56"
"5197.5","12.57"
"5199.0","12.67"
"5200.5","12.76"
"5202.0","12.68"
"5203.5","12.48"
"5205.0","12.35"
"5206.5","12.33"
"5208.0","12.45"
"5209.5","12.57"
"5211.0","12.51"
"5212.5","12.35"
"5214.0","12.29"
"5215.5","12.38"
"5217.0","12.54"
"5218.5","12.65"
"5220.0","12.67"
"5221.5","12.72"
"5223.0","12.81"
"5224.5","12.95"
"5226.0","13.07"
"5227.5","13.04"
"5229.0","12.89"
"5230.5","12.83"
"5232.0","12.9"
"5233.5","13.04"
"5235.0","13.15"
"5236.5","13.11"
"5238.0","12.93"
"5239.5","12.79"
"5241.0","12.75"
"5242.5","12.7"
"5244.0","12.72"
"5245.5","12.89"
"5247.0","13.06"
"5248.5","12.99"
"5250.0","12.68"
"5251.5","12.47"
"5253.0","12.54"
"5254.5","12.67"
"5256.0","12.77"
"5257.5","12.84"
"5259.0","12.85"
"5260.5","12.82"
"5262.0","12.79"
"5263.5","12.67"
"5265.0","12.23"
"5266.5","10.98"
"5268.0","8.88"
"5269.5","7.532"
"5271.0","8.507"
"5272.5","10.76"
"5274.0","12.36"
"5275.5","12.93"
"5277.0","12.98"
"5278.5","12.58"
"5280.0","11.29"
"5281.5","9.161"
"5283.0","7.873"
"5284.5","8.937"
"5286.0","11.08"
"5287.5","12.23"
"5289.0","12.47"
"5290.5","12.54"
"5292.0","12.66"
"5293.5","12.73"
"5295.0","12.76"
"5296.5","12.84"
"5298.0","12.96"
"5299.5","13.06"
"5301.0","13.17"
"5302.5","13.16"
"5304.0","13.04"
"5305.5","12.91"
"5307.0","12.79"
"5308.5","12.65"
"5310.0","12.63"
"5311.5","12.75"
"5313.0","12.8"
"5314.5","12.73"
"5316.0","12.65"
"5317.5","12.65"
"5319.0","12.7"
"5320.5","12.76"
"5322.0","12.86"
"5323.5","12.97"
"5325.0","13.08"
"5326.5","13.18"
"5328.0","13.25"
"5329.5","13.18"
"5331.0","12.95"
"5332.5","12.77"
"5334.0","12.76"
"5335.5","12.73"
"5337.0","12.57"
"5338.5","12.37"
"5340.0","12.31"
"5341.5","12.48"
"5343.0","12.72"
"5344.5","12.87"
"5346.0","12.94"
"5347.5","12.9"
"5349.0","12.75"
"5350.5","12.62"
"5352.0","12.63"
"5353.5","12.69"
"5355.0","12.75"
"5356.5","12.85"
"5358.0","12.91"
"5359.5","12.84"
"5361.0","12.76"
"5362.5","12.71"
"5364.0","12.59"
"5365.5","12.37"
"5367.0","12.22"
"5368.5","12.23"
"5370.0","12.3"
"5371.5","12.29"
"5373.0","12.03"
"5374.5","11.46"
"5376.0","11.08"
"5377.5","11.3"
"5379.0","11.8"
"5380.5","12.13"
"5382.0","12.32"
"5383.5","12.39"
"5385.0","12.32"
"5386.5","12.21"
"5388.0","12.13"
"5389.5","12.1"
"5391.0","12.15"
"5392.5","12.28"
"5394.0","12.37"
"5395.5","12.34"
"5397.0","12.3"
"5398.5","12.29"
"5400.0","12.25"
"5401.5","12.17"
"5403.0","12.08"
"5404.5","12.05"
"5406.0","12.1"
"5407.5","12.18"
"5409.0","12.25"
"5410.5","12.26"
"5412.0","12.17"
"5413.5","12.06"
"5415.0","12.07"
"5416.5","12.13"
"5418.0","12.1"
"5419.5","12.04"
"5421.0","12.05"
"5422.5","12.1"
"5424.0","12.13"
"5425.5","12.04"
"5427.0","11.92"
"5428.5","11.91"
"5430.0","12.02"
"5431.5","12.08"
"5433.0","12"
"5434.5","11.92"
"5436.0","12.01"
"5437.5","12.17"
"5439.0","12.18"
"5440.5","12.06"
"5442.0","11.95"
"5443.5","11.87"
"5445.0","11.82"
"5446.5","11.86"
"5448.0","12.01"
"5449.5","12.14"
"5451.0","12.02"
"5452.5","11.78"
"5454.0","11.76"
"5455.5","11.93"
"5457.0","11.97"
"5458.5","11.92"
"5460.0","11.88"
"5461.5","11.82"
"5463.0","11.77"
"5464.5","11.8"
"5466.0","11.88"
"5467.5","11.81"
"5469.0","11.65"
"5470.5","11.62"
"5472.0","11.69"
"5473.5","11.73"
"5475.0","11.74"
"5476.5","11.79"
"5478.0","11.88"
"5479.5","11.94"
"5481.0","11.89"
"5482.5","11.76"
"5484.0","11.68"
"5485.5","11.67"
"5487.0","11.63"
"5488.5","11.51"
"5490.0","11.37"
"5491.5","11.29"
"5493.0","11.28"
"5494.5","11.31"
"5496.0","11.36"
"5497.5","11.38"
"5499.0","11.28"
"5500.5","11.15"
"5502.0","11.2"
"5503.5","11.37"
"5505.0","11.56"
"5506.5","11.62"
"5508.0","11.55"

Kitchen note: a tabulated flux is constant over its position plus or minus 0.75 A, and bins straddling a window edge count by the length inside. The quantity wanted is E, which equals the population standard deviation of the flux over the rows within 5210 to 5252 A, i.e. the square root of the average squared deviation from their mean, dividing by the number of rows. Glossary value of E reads 0.235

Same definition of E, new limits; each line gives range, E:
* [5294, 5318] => 0.177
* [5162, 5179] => 0.217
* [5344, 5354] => 0.122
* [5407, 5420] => 0.076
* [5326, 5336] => 0.210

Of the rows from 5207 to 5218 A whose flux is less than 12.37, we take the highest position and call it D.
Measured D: 5214.0 A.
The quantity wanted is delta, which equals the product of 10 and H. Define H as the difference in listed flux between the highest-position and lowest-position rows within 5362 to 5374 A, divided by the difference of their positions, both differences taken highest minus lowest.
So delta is -0.65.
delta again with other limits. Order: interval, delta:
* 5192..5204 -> -0.12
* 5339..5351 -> 0.30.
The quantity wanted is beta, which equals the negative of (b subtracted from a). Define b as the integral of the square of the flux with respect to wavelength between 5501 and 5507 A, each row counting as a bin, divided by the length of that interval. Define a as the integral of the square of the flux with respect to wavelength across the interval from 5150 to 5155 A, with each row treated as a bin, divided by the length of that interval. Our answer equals -37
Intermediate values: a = 168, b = 130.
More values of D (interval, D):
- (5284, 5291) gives 5287.5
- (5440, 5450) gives 5449.5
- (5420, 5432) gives 5431.5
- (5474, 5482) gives 5481.0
